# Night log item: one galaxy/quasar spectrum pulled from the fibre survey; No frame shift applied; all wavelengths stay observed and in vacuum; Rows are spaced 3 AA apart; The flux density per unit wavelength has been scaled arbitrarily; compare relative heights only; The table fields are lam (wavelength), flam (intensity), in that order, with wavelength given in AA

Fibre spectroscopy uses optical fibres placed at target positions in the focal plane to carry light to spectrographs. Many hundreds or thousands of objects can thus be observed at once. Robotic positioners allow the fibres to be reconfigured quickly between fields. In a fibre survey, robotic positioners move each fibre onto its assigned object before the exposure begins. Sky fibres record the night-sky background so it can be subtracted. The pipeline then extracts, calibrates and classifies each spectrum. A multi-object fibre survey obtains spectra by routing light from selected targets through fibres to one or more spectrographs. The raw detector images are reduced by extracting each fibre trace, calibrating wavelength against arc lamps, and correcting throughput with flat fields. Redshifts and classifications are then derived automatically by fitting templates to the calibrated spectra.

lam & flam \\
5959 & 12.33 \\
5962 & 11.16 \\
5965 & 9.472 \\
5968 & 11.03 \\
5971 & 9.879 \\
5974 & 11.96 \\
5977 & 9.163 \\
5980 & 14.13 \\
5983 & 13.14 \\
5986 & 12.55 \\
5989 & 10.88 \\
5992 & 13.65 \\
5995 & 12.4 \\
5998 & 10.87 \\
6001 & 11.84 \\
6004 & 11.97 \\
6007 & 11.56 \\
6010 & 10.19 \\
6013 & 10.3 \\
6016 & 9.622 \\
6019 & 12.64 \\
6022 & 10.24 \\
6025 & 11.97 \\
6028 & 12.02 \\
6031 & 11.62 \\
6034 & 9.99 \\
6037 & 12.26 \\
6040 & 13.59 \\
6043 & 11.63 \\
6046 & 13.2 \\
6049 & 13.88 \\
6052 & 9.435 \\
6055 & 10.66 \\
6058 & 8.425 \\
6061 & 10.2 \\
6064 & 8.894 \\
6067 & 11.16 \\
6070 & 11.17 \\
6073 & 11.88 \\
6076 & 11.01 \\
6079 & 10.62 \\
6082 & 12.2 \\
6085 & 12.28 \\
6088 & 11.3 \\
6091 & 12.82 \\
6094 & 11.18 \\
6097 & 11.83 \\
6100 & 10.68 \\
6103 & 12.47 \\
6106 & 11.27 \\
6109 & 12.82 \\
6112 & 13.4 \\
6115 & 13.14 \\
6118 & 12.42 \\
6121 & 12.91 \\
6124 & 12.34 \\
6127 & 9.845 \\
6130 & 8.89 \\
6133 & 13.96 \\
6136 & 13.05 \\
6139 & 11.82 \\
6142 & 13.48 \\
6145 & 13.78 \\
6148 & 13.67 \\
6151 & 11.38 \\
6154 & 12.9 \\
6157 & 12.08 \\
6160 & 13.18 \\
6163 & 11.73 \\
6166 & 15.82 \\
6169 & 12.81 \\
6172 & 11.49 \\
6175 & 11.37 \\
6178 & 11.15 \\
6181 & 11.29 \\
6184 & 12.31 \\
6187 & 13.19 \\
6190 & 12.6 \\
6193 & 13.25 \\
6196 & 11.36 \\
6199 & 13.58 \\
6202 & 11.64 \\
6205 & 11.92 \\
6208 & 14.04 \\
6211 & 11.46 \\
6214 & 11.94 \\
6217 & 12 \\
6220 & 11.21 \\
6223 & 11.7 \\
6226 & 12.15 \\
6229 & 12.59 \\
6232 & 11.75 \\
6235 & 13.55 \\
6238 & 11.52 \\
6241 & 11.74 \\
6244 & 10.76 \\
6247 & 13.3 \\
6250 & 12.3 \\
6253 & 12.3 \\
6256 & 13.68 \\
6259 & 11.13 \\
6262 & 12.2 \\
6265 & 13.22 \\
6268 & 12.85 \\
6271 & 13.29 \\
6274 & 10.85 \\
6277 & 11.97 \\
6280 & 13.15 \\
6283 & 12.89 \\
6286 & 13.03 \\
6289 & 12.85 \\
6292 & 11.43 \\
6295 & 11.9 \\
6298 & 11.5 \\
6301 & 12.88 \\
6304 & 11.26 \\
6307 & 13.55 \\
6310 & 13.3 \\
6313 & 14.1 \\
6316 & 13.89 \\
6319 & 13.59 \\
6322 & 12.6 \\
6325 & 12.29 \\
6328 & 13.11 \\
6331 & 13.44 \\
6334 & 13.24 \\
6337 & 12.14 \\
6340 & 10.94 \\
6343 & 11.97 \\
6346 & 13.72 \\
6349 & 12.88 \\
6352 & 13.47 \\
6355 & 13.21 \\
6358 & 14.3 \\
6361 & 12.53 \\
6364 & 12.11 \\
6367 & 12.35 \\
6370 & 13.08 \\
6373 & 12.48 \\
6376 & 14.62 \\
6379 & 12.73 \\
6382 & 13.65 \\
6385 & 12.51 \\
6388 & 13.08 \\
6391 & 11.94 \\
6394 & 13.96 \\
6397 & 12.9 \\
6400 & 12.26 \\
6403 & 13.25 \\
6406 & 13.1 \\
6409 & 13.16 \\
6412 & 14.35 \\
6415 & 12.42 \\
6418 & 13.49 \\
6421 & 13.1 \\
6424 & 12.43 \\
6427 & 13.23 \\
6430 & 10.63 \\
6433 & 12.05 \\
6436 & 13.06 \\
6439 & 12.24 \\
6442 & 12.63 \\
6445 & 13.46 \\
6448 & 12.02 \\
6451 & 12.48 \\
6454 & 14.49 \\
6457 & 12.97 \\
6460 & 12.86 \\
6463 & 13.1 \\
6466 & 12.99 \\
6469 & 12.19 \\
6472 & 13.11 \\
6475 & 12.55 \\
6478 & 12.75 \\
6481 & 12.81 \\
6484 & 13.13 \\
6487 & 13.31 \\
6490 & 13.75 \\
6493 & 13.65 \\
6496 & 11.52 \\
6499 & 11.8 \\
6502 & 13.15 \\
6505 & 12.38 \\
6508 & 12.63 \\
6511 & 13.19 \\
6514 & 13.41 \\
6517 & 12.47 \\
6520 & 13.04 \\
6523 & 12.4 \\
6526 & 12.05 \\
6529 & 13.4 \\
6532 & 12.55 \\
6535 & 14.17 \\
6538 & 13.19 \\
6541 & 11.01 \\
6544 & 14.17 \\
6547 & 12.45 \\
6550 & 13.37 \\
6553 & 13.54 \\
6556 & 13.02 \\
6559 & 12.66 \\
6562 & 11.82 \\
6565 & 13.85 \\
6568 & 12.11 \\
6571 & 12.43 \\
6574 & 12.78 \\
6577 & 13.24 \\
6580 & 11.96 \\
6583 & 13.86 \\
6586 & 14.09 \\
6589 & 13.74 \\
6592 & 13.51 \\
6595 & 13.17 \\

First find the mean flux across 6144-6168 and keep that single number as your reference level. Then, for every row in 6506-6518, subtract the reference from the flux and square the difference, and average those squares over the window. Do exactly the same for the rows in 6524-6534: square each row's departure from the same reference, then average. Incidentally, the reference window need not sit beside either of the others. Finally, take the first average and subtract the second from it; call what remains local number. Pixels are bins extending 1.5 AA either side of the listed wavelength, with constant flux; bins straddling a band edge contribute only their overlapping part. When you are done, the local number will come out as -0.3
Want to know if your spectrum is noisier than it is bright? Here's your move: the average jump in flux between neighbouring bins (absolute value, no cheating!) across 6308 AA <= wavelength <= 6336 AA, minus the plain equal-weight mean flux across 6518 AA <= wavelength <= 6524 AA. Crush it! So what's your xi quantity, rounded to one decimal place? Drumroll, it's -12.2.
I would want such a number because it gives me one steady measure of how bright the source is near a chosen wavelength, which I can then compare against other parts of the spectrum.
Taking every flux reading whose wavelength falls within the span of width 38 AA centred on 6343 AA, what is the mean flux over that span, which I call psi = 12.9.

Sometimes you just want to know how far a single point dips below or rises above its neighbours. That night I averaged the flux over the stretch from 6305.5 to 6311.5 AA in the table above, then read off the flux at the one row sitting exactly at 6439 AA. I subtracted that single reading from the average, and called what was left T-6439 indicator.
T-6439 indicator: 1.2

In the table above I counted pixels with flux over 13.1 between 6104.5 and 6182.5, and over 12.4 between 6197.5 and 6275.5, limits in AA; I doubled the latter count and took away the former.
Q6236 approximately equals 10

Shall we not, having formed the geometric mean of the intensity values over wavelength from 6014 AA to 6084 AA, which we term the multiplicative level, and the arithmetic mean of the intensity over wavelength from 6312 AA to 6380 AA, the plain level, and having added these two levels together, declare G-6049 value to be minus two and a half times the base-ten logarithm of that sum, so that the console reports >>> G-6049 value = -3.46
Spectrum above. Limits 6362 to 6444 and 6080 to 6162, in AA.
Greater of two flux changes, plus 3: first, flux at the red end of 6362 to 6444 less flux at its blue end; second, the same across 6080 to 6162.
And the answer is 4.0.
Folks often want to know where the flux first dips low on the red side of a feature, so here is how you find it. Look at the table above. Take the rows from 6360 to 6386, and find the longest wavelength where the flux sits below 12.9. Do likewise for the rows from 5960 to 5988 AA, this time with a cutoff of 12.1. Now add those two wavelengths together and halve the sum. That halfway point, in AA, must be 6181.0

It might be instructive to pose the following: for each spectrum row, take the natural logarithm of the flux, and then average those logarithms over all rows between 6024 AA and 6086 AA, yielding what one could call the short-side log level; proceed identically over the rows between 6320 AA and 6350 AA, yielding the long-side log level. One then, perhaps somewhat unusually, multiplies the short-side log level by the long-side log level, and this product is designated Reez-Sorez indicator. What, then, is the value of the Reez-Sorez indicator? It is 6.13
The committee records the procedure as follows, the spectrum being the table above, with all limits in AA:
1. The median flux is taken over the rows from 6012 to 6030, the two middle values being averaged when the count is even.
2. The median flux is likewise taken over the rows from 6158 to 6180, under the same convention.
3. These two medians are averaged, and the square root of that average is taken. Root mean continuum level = 3.38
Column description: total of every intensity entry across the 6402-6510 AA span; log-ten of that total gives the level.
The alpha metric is 2.7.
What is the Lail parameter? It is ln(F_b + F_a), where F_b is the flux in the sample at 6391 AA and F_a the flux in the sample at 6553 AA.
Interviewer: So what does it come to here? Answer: 3.24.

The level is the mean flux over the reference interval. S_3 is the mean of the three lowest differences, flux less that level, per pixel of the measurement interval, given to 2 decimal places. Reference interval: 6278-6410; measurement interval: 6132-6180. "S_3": -1.57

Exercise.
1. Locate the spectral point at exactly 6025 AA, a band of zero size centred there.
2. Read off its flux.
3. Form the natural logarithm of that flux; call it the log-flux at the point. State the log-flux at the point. 2.48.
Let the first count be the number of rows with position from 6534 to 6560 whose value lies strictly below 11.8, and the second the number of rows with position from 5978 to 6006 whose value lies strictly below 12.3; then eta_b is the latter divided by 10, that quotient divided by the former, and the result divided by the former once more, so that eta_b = 0.40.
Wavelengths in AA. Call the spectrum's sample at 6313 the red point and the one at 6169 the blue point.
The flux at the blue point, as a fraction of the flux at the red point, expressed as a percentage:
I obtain 91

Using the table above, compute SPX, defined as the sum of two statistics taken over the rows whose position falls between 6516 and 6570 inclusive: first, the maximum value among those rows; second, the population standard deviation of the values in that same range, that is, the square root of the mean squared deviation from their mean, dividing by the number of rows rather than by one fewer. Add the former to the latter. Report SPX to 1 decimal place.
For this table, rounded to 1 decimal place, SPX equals 15.0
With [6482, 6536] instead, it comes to 14.9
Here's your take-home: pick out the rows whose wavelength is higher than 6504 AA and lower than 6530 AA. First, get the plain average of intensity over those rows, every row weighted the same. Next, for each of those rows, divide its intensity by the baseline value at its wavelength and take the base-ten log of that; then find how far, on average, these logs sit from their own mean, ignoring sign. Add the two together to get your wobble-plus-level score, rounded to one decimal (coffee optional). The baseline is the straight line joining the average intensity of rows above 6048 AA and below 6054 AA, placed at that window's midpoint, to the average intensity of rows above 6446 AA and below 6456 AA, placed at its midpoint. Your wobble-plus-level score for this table 12.8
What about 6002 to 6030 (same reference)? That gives 11.2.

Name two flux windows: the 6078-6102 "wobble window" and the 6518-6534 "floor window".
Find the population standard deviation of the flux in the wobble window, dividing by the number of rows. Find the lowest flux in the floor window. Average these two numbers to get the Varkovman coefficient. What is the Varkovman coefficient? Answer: 6.4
